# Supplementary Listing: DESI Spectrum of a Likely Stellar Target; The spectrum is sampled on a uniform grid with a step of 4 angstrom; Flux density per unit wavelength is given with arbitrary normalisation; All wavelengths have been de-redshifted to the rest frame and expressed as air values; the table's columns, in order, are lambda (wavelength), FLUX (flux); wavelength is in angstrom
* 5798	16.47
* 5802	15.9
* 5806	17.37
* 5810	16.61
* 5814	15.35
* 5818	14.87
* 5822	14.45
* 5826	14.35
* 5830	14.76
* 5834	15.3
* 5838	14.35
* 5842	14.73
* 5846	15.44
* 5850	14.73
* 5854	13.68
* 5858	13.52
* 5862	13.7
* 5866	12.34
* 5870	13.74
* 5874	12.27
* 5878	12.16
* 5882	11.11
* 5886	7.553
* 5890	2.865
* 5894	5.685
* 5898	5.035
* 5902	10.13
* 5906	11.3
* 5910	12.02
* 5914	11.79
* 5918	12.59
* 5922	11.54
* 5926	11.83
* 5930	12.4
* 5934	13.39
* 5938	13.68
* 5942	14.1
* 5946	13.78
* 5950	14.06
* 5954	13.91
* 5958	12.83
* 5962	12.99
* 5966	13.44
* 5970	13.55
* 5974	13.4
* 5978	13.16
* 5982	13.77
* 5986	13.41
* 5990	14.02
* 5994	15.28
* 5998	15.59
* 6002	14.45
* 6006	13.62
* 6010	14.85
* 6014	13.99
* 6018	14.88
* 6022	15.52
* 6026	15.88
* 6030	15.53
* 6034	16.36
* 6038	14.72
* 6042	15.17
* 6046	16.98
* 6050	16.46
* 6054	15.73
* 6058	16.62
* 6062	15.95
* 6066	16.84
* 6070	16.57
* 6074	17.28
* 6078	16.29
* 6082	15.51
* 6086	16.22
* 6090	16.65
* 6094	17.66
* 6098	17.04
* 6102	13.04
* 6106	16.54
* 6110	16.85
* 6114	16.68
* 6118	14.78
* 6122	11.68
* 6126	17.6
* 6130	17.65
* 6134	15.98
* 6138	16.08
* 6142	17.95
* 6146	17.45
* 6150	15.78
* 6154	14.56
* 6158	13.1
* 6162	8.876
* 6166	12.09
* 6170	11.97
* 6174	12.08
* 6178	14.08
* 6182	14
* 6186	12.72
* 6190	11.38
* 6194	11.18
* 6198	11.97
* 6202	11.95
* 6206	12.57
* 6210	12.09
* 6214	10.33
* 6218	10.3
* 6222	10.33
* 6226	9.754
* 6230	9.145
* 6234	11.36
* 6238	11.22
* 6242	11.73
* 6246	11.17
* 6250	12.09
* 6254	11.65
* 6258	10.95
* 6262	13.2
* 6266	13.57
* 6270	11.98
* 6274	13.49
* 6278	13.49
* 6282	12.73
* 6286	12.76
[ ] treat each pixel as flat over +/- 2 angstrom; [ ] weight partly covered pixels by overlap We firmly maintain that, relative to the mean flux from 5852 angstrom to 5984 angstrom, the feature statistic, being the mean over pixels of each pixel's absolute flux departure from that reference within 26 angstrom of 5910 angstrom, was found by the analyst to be 2.5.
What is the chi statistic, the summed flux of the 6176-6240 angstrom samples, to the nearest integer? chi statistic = 184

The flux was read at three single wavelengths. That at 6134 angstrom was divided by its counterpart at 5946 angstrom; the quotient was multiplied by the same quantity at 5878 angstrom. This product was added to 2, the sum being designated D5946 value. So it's 16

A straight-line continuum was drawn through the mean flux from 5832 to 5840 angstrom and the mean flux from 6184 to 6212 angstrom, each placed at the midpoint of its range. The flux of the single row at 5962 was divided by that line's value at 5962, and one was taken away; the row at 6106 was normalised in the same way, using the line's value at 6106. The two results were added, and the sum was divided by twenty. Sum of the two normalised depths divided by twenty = 0.012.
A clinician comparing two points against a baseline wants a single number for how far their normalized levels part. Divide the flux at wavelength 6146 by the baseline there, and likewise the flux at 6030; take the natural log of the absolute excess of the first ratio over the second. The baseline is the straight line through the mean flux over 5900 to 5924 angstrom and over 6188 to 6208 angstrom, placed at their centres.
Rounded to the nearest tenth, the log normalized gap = -1.9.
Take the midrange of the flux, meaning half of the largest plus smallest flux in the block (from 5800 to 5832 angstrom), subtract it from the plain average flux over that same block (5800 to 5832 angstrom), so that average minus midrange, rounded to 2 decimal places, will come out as -0.40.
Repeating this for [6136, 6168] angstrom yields 1.07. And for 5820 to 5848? -0.13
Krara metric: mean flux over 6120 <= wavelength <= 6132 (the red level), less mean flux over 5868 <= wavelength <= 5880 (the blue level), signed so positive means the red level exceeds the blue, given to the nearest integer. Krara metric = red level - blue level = 3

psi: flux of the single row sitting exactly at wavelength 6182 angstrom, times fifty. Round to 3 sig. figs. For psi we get 700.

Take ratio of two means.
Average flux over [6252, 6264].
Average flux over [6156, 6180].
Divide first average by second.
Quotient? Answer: 0.99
